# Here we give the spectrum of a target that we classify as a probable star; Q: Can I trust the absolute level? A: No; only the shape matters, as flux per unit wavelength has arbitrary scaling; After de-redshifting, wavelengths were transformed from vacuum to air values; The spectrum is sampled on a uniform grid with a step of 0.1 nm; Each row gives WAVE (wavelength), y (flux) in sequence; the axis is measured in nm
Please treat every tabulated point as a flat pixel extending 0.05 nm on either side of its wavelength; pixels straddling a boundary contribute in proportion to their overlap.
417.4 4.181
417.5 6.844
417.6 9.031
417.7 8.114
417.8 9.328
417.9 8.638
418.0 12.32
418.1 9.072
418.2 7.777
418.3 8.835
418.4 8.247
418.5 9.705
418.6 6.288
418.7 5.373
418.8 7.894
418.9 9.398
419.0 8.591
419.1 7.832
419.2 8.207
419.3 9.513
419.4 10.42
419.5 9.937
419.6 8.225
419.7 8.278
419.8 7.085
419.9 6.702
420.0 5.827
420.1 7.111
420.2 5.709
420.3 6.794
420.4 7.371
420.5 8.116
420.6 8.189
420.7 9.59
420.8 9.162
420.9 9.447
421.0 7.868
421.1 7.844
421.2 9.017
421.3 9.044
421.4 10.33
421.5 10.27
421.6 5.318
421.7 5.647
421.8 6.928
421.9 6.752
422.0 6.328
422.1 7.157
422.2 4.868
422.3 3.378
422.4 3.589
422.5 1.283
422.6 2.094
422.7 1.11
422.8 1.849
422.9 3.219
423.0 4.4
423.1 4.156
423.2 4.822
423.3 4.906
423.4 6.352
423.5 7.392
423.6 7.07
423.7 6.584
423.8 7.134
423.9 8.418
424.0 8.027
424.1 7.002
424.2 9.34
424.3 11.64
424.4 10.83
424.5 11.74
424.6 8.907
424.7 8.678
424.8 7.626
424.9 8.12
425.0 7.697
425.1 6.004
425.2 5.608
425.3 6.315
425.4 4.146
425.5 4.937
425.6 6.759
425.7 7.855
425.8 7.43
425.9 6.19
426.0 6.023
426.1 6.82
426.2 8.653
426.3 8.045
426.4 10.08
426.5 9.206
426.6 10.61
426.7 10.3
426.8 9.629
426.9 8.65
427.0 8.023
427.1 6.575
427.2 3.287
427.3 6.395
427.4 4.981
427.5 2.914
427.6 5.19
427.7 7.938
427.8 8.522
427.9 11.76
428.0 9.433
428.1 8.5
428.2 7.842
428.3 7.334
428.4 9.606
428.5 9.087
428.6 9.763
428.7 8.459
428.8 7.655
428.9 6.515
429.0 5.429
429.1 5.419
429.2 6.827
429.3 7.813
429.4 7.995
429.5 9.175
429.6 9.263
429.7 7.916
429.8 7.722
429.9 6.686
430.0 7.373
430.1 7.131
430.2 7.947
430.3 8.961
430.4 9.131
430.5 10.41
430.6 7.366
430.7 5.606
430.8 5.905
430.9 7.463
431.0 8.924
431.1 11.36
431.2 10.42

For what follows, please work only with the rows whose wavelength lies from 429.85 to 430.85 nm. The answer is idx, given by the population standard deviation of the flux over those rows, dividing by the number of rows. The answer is 1.4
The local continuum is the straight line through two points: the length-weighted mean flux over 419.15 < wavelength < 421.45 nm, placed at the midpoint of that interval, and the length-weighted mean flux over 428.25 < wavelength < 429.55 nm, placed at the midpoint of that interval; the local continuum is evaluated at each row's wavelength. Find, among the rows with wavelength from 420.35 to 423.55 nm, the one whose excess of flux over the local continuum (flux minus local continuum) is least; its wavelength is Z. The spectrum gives 422.7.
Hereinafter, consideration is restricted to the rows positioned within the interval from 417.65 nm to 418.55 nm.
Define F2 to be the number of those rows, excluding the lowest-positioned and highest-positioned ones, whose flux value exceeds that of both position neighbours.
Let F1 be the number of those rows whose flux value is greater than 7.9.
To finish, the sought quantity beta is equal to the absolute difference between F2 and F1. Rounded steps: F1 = 8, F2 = 3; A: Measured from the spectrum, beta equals 5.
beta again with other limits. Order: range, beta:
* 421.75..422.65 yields 2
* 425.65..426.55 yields 2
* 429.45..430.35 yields 3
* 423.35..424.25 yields 1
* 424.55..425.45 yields 1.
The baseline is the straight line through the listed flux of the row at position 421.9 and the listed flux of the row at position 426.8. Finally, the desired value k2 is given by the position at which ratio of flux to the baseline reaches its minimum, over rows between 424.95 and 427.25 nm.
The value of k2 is 427.2 nm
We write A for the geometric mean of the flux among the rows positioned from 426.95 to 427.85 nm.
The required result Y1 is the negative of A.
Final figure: -6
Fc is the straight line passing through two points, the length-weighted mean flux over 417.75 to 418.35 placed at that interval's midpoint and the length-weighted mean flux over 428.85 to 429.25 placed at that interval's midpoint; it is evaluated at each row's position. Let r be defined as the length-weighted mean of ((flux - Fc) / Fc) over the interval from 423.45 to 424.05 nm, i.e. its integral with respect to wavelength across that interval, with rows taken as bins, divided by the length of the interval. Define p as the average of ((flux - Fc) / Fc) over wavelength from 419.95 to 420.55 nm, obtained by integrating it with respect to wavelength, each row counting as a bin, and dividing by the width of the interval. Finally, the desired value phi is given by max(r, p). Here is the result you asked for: -0.02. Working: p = -0.2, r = -0.025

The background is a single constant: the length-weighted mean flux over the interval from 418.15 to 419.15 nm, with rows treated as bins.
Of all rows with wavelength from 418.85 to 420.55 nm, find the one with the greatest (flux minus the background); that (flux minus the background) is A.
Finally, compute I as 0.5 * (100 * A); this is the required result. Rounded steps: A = 2.4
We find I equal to 121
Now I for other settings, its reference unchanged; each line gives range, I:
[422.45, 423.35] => -154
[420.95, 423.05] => 117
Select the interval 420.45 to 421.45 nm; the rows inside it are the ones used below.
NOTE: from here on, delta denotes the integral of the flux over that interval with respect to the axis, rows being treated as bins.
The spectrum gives 8.9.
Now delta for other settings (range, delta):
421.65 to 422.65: 4.8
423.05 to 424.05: 6.5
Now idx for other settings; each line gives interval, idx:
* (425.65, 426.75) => 1.5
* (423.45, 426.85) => 1.8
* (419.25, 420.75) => 1.4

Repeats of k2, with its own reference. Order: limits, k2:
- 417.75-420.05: 420.0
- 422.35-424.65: 422.7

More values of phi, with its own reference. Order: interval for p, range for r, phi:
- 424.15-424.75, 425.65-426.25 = 0.37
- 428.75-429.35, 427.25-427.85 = 0.09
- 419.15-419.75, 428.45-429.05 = 0.27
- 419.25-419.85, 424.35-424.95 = 0.26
